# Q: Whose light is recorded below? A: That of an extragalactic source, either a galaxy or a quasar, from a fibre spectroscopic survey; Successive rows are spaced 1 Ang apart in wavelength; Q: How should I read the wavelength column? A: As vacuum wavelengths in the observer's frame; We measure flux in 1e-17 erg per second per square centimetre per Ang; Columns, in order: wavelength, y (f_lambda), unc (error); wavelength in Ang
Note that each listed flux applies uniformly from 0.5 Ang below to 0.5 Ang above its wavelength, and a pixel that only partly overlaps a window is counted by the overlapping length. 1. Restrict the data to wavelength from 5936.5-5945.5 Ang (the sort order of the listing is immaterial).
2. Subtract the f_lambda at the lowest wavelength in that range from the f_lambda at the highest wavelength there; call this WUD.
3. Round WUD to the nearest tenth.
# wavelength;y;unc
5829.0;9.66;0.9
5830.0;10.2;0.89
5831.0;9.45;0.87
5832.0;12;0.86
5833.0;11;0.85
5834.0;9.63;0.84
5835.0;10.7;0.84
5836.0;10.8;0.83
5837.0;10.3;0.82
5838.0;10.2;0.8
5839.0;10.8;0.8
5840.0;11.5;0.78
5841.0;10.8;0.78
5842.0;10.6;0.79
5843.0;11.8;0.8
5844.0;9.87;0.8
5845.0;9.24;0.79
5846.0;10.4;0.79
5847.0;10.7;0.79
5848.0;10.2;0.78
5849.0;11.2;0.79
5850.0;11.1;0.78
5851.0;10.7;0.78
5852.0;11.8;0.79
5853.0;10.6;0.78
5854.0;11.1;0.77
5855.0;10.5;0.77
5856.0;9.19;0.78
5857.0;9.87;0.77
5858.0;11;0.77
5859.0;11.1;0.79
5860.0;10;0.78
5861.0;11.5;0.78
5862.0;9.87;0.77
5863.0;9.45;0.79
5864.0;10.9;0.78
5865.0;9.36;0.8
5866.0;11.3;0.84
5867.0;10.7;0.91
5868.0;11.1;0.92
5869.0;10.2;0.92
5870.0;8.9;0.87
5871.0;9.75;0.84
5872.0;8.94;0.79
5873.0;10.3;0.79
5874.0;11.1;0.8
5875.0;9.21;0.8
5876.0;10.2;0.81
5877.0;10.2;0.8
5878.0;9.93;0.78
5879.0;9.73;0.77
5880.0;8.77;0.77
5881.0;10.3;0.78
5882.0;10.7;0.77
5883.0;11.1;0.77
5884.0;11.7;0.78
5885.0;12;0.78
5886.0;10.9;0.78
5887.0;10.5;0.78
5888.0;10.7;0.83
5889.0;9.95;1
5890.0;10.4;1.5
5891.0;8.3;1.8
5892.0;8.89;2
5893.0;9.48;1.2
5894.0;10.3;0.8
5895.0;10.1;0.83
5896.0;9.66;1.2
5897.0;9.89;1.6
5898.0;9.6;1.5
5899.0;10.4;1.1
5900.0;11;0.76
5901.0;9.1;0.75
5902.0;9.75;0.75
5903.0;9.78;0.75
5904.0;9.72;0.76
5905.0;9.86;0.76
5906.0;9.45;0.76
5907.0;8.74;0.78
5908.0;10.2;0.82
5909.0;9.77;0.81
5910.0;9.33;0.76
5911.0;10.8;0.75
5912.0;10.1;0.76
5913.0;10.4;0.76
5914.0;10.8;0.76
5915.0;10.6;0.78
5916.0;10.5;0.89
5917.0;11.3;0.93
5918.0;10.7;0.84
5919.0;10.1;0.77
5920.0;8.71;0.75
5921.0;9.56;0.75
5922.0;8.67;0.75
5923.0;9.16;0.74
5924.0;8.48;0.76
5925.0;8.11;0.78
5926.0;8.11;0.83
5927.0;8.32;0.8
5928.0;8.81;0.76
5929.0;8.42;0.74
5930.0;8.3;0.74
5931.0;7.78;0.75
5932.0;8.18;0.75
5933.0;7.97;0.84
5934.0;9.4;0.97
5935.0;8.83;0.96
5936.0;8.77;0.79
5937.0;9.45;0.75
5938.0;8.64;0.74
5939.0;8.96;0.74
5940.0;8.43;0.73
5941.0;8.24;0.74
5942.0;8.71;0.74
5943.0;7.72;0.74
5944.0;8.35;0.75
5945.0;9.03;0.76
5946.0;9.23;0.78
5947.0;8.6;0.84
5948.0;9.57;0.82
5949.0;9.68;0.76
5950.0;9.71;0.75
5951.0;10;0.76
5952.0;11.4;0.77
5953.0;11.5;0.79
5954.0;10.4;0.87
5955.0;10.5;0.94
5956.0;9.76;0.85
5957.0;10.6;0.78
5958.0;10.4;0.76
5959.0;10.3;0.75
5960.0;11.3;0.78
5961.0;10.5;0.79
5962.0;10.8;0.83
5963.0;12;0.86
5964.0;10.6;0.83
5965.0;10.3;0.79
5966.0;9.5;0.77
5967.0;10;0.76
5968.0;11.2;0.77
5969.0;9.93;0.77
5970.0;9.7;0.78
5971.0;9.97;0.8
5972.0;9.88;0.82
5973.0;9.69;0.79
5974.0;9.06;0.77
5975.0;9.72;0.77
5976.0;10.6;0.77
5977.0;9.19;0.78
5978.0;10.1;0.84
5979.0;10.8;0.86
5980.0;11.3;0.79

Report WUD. -0.4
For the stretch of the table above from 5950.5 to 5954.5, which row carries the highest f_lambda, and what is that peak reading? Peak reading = 11.5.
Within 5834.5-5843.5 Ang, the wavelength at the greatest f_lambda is 5843.0 Ang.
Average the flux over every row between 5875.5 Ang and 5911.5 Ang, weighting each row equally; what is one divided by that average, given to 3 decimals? 0.100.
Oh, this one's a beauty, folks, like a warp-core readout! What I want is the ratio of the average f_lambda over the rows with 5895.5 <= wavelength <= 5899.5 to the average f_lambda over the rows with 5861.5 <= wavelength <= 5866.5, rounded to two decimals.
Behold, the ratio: 0.97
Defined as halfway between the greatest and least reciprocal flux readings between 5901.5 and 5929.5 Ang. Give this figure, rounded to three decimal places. 0.106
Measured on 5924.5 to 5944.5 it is 0.118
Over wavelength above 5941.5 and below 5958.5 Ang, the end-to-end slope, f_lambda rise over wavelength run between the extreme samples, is 0.11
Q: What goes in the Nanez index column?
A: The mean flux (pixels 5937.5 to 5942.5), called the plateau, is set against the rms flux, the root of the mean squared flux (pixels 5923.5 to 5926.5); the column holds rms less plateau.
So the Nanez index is -0.4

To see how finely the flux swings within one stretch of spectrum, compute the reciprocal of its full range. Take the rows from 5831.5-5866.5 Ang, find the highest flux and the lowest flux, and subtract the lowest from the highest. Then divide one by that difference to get 0.356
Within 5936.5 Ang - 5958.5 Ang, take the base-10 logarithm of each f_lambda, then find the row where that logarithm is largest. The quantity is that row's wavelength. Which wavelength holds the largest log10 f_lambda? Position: 5953.0 Ang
